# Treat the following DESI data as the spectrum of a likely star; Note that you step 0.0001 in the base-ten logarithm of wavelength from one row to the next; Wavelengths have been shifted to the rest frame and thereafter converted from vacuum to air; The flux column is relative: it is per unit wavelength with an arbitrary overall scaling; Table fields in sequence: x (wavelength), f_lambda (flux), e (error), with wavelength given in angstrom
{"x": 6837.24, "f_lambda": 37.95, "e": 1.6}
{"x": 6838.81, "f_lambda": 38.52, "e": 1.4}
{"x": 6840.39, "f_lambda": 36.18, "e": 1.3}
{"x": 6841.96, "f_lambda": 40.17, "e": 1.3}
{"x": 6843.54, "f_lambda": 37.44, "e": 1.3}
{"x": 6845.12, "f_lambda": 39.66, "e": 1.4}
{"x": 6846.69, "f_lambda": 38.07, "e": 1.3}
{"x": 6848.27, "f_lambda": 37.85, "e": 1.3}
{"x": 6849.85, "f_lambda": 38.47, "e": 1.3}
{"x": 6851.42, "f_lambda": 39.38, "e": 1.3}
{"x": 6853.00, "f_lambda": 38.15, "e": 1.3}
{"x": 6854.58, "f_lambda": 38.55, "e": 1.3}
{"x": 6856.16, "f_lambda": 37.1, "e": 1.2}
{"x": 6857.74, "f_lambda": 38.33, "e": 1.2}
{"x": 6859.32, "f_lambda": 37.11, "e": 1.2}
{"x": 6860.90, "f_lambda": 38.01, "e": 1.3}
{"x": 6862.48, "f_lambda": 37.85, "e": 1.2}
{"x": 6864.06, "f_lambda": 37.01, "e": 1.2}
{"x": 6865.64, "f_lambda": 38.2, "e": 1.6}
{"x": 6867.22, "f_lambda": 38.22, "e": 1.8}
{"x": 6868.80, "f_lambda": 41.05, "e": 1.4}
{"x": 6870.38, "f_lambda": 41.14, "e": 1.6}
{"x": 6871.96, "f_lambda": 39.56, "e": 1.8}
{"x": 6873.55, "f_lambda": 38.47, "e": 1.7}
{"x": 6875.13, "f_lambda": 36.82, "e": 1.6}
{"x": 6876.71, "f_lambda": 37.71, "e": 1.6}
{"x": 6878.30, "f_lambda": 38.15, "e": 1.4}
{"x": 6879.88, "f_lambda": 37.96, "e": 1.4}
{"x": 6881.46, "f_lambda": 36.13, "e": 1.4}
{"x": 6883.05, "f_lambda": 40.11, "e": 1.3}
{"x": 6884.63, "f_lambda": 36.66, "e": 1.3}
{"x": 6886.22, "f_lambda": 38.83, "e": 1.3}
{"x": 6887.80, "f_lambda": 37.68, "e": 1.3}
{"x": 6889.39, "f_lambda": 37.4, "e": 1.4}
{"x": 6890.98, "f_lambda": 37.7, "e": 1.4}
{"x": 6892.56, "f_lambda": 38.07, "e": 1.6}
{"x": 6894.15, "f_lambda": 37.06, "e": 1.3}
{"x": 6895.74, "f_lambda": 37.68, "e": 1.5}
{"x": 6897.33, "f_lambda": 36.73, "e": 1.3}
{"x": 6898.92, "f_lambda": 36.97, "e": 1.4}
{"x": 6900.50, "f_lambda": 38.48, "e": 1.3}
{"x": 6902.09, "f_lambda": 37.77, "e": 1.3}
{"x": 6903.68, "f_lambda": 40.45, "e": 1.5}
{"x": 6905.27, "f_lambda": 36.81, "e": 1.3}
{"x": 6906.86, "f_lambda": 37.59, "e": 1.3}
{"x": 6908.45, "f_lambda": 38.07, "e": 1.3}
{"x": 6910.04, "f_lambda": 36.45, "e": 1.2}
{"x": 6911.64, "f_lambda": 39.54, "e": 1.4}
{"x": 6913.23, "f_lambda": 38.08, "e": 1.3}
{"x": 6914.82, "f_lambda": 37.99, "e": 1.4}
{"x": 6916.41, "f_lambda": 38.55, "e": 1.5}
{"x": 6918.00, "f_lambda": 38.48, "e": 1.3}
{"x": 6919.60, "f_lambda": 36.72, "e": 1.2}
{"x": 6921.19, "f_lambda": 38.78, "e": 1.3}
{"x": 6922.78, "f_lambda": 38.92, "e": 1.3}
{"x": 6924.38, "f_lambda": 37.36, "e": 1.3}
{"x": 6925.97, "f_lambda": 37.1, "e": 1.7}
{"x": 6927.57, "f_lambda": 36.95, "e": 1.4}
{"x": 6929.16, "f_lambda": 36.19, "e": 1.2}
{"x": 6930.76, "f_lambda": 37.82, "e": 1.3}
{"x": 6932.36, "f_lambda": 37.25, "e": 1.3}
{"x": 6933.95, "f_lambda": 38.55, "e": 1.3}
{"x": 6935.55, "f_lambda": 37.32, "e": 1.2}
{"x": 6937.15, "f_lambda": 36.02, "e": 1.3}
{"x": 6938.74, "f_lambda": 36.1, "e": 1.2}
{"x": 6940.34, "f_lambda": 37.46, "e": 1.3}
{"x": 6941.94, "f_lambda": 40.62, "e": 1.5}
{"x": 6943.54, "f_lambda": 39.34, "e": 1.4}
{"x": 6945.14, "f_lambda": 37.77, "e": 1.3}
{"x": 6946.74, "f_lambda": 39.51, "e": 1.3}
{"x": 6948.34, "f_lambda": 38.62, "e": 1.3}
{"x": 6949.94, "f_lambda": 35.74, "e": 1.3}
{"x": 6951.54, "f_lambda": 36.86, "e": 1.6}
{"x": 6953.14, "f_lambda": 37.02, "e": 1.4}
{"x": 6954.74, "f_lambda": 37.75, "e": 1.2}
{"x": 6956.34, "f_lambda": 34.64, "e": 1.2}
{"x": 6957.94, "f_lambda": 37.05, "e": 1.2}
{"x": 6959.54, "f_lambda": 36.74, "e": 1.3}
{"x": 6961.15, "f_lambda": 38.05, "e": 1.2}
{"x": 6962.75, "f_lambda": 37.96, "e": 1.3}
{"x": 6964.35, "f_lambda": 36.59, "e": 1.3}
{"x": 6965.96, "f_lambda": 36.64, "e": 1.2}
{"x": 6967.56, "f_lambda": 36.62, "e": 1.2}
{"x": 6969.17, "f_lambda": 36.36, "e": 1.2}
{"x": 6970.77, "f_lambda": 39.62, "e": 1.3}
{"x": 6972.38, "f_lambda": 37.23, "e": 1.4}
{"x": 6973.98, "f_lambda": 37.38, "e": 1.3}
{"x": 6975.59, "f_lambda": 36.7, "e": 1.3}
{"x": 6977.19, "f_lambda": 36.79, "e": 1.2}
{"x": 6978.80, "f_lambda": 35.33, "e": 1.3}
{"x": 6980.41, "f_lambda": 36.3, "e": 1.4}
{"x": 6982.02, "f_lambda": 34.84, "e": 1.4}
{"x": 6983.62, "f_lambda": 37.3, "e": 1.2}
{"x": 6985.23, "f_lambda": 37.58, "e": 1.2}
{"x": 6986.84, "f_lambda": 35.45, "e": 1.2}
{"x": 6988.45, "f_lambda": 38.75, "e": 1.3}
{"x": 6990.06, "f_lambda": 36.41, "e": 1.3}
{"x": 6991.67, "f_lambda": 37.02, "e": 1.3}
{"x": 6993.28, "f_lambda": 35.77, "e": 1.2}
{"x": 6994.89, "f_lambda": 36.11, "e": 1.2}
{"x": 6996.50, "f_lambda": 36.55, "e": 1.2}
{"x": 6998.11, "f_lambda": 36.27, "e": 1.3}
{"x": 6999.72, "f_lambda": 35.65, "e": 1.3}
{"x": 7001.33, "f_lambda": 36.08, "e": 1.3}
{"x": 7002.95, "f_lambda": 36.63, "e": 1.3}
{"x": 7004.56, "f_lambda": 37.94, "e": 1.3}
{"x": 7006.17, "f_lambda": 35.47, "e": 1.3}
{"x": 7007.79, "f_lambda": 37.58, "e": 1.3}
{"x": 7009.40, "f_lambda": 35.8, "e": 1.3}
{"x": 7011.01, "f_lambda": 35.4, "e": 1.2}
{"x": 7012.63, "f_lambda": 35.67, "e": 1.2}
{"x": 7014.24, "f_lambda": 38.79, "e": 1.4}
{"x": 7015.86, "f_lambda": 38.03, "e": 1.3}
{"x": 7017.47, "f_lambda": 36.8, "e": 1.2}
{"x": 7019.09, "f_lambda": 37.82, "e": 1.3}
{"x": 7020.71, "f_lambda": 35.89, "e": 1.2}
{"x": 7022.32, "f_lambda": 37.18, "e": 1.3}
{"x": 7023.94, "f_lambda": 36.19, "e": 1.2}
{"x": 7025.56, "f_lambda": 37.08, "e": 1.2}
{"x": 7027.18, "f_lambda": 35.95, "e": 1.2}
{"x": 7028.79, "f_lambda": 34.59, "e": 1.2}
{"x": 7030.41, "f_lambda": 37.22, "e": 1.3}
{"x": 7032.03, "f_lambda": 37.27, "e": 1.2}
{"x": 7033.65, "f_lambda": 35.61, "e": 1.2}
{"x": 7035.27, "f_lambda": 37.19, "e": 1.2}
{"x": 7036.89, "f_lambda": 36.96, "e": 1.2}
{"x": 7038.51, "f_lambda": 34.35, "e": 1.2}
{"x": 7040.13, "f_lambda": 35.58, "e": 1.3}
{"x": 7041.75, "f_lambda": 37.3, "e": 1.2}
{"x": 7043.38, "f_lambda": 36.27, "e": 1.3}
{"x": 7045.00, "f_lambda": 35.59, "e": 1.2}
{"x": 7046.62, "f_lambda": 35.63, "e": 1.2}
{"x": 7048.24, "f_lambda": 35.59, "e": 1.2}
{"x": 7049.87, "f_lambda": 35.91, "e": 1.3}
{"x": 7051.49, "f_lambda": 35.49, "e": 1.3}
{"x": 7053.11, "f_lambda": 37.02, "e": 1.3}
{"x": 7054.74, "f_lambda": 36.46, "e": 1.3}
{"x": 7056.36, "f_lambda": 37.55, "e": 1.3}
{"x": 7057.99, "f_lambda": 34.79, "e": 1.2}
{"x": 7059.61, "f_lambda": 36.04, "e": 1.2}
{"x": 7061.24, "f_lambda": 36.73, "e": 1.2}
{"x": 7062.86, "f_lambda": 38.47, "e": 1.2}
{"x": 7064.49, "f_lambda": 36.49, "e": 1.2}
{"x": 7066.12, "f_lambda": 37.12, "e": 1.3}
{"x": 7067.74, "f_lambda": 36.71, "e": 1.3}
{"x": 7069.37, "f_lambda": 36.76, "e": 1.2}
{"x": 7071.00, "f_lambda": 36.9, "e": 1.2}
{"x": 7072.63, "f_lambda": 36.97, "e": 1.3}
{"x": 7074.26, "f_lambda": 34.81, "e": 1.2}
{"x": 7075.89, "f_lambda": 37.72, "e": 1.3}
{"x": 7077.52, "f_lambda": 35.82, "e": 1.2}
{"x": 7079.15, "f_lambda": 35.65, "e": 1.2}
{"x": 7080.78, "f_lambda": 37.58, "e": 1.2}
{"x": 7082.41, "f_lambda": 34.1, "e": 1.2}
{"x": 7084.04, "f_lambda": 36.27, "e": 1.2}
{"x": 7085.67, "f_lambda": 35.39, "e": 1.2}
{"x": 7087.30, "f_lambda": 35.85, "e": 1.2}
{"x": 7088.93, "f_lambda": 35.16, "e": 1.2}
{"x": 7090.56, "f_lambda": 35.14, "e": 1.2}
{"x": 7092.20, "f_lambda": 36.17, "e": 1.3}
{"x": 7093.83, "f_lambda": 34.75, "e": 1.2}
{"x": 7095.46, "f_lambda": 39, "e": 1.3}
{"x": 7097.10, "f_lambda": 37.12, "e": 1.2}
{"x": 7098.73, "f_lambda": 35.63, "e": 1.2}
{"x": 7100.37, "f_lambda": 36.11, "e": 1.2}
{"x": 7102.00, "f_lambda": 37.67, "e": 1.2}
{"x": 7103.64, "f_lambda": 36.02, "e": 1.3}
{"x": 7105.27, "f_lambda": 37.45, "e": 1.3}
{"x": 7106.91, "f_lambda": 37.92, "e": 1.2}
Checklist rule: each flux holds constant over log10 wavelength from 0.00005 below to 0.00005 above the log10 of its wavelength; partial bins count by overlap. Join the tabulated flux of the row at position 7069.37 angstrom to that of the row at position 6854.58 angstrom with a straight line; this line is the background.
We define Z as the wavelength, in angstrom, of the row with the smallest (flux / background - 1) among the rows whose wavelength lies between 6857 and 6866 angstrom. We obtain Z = 6864.06 angstrom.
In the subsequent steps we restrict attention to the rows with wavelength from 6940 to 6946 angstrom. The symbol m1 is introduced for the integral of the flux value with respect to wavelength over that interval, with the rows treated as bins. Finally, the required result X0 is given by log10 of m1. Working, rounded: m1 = 233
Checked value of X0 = 2.37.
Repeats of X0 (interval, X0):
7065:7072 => 2.41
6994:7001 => 2.40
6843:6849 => 2.36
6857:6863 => 2.36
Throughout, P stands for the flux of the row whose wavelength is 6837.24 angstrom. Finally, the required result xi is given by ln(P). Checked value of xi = 3.64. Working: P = 37.95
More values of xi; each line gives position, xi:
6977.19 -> 3.61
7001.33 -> 3.59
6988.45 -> 3.66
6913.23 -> 3.64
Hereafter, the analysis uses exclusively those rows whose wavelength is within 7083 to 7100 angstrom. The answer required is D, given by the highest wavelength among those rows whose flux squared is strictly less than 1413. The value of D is 7098.73 angstrom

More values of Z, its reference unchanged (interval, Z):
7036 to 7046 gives 7038.51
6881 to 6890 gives 6881.46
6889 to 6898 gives 6897.33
